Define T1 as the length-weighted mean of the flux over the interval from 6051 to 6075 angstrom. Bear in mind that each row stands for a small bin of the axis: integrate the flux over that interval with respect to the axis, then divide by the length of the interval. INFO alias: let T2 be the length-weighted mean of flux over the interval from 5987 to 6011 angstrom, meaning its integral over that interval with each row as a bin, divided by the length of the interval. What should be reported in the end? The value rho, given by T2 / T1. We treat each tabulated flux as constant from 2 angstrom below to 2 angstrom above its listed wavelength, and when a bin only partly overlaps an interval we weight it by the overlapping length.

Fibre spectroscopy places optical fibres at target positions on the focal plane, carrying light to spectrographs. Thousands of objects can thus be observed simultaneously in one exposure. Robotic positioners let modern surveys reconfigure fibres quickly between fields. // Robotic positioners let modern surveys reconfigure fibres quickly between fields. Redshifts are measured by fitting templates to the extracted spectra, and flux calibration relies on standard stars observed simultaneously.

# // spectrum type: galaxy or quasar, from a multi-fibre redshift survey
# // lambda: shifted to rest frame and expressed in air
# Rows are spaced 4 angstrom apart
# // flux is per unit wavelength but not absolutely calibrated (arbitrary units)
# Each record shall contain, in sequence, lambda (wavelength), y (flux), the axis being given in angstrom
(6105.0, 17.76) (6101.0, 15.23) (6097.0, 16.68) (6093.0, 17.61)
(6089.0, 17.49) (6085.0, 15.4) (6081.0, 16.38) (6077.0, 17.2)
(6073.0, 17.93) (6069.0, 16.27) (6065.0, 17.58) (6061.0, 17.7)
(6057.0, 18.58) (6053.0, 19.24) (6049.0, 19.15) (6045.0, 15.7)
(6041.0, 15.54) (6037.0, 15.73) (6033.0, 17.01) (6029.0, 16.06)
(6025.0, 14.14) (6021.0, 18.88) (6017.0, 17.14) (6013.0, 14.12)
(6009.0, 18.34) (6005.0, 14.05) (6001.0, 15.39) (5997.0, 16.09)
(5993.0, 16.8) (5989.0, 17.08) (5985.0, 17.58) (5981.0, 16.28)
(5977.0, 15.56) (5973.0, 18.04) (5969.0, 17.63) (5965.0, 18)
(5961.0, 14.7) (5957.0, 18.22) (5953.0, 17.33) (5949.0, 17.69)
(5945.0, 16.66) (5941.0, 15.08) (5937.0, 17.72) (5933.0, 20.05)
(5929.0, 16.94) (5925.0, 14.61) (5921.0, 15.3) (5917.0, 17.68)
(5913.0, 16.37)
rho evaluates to 0.911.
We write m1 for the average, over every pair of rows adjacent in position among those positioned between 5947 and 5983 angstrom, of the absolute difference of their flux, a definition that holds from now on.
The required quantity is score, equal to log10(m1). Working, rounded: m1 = 1.5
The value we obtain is 0.18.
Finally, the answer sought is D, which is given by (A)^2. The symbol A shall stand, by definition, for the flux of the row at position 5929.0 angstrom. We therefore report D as 287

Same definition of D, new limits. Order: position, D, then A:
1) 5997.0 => 259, 16.09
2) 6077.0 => 296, 17.2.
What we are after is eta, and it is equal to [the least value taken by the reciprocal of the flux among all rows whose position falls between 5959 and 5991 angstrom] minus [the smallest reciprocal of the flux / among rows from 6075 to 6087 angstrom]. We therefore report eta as -0.0027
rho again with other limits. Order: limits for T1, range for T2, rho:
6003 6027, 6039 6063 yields 1.096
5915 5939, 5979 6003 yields 0.970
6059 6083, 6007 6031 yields 0.958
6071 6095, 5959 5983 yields 0.982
